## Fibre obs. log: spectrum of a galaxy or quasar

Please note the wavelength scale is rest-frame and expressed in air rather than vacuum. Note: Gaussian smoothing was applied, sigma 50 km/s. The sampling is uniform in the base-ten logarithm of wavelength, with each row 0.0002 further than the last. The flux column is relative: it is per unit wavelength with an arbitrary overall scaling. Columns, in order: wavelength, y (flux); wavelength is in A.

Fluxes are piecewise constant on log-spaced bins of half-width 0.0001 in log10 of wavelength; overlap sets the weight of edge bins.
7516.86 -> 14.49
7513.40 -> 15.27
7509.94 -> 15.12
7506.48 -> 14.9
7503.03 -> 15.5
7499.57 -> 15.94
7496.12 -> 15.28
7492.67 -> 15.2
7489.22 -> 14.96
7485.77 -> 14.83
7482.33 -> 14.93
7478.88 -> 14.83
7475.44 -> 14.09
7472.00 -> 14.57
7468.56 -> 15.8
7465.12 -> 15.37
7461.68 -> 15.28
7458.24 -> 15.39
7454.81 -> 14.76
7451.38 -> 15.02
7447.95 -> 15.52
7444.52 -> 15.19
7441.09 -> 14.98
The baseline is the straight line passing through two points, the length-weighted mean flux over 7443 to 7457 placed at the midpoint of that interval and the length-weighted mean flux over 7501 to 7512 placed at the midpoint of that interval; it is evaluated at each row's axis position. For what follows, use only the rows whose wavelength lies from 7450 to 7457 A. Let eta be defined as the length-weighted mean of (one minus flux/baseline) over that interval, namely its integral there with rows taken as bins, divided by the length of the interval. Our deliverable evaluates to 0.015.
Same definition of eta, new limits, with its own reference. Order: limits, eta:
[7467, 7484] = 0.022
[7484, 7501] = -0.003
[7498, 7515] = -0.010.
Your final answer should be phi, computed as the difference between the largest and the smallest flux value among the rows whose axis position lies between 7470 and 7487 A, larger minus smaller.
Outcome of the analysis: 0.8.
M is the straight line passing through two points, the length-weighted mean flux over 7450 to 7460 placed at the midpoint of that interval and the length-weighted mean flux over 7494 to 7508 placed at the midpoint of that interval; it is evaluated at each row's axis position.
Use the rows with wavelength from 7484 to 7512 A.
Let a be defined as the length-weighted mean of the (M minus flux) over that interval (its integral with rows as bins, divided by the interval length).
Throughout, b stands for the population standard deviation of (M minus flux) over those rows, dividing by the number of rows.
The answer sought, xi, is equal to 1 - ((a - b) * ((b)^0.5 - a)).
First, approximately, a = 0.2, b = 0.33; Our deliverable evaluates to 1.06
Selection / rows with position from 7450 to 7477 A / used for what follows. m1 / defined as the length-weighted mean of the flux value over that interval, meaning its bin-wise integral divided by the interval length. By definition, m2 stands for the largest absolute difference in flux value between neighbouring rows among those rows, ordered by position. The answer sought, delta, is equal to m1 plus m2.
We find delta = 16.3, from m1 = 15.0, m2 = 1.2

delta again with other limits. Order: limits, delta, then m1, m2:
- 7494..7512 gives 16.0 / 15.3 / 0.7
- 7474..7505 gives 15.8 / 15.1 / 0.7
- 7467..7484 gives 16.1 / 14.8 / 1.2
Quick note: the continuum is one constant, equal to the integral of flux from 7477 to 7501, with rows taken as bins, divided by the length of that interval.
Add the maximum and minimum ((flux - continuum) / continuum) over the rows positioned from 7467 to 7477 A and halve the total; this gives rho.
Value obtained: -0.012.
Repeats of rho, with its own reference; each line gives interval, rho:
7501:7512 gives 0.005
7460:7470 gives 0.027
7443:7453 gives 0.010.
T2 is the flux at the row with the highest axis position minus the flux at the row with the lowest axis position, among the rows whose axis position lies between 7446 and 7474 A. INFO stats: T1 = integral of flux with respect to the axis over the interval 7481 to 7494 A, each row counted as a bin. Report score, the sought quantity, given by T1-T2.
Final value 196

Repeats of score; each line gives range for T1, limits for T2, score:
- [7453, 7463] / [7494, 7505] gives 151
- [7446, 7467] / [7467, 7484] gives 321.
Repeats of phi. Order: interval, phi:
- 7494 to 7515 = 1.0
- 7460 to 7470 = 0.5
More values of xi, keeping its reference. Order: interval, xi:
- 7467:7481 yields 1.10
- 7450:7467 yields 1.17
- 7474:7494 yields 0.99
